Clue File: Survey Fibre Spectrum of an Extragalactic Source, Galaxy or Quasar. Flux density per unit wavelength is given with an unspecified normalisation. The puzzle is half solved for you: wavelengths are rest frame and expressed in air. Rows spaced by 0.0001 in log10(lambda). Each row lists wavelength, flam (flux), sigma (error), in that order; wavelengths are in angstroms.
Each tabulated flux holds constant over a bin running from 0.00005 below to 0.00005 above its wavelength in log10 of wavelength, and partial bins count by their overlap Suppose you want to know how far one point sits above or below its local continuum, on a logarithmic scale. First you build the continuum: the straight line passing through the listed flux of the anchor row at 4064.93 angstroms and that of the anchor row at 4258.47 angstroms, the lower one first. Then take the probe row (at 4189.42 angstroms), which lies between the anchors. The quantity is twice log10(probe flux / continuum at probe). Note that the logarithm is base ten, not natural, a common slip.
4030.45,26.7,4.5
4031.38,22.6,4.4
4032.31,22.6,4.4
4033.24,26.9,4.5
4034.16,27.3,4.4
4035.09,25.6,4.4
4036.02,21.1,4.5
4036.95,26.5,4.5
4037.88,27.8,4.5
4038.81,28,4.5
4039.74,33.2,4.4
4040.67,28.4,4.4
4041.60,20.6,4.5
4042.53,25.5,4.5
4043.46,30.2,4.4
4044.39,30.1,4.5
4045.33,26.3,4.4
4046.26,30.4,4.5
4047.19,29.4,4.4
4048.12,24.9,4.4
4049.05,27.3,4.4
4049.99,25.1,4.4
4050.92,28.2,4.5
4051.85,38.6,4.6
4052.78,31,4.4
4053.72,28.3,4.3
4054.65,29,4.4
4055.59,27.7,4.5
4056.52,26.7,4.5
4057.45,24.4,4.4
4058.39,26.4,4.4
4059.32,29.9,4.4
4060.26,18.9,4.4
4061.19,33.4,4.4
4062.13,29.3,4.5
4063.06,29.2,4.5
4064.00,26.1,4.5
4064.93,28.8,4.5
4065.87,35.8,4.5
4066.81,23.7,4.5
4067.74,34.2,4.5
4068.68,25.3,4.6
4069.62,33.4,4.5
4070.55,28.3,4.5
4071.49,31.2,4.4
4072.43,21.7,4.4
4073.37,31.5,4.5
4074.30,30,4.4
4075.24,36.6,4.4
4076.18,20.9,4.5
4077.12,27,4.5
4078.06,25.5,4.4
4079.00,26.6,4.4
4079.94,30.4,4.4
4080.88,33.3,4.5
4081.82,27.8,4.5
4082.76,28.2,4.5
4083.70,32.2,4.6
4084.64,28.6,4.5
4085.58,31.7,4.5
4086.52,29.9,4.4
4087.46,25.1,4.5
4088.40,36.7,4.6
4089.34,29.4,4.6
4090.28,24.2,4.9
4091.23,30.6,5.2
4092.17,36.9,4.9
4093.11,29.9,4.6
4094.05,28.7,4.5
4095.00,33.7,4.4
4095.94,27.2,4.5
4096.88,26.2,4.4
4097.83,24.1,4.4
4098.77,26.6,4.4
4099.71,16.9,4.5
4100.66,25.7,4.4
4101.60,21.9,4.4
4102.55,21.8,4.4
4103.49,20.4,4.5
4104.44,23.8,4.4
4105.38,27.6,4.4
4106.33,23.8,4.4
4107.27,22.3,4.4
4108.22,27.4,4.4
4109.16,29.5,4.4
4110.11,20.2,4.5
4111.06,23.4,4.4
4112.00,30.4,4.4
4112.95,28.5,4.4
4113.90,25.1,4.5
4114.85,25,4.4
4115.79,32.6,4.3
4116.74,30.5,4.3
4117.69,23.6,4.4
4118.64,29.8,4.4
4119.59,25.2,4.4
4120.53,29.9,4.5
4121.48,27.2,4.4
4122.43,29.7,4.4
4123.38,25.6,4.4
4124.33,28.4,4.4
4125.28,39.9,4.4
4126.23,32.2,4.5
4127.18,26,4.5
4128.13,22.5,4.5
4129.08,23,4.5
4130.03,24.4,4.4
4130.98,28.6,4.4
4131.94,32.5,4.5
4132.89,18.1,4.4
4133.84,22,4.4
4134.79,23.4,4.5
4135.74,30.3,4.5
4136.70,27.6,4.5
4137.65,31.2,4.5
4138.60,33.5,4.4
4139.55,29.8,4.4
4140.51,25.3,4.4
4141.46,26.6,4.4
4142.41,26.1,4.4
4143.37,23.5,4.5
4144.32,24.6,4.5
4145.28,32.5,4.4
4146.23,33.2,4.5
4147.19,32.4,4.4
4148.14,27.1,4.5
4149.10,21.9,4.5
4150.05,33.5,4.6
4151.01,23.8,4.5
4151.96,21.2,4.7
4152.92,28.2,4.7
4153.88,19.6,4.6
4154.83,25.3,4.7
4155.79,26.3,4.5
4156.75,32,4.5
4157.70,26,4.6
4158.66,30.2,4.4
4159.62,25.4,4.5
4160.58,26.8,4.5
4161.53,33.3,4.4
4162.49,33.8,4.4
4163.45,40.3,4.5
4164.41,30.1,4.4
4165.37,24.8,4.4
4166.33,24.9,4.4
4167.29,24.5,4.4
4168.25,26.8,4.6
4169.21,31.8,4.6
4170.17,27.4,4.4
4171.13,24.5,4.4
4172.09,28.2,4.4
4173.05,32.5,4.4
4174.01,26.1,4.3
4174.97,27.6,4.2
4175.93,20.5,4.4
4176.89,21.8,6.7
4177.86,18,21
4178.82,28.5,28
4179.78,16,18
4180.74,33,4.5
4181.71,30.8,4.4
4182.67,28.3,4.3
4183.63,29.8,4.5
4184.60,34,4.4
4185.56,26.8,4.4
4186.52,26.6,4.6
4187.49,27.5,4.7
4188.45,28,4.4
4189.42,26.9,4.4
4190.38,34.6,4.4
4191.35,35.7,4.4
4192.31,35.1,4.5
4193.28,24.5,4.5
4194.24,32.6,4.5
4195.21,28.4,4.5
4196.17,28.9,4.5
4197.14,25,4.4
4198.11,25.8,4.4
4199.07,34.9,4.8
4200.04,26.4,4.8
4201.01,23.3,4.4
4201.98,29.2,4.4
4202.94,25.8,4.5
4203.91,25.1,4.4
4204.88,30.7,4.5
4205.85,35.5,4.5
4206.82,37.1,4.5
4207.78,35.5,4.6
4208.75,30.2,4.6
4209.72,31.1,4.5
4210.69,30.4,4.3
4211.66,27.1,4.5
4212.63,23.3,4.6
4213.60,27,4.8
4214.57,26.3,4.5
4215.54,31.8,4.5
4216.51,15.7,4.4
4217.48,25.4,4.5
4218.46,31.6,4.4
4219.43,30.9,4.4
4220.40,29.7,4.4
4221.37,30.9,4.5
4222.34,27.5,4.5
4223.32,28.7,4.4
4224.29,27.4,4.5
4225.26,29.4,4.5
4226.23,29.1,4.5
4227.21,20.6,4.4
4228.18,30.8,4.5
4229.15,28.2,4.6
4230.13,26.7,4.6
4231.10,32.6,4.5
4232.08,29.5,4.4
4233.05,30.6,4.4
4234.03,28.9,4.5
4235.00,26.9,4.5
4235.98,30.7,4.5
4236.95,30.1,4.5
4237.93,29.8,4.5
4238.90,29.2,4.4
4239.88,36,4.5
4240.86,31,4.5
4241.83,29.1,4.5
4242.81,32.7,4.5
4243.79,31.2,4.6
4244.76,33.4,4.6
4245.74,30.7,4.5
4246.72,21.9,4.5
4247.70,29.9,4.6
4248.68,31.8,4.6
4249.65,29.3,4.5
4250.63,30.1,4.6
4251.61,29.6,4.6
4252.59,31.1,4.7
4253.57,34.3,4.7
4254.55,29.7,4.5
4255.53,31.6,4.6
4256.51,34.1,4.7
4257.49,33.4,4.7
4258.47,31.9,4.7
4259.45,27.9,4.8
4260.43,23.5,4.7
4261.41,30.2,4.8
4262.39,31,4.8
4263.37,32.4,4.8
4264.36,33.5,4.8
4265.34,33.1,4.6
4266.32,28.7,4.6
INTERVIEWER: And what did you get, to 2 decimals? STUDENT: -0.12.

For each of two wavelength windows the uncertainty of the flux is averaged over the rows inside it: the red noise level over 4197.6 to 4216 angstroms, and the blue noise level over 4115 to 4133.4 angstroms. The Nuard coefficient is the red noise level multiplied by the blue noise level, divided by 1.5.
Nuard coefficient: 13.4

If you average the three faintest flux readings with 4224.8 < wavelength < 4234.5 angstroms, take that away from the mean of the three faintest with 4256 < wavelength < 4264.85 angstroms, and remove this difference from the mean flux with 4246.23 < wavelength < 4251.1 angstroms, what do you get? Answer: 26.6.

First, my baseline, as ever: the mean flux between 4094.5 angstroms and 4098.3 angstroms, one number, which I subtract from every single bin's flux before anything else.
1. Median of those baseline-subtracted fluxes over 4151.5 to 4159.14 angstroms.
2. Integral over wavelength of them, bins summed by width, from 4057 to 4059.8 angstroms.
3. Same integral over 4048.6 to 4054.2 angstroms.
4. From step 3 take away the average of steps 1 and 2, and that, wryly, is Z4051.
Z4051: 13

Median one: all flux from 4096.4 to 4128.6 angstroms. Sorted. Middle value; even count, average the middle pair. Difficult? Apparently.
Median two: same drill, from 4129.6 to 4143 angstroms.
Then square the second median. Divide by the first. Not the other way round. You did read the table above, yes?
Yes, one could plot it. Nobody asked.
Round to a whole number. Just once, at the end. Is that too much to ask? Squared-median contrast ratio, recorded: 28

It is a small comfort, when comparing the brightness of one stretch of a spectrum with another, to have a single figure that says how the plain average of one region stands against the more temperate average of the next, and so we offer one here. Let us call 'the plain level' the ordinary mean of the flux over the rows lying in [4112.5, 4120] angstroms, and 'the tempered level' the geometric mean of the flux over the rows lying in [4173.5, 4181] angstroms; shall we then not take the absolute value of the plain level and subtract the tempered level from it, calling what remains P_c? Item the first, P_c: 4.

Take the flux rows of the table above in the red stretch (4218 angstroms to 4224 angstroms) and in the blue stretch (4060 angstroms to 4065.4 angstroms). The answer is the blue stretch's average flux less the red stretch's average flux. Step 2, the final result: -2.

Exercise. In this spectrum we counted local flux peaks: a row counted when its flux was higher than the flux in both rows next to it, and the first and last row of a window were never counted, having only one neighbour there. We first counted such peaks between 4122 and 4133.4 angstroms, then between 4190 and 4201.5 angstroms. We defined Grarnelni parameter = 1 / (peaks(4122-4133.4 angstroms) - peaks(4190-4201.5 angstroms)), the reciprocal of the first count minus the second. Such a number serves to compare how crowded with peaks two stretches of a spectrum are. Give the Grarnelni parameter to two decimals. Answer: -0.50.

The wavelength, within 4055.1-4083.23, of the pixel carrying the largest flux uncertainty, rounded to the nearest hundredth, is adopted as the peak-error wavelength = 4068.68 angstroms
